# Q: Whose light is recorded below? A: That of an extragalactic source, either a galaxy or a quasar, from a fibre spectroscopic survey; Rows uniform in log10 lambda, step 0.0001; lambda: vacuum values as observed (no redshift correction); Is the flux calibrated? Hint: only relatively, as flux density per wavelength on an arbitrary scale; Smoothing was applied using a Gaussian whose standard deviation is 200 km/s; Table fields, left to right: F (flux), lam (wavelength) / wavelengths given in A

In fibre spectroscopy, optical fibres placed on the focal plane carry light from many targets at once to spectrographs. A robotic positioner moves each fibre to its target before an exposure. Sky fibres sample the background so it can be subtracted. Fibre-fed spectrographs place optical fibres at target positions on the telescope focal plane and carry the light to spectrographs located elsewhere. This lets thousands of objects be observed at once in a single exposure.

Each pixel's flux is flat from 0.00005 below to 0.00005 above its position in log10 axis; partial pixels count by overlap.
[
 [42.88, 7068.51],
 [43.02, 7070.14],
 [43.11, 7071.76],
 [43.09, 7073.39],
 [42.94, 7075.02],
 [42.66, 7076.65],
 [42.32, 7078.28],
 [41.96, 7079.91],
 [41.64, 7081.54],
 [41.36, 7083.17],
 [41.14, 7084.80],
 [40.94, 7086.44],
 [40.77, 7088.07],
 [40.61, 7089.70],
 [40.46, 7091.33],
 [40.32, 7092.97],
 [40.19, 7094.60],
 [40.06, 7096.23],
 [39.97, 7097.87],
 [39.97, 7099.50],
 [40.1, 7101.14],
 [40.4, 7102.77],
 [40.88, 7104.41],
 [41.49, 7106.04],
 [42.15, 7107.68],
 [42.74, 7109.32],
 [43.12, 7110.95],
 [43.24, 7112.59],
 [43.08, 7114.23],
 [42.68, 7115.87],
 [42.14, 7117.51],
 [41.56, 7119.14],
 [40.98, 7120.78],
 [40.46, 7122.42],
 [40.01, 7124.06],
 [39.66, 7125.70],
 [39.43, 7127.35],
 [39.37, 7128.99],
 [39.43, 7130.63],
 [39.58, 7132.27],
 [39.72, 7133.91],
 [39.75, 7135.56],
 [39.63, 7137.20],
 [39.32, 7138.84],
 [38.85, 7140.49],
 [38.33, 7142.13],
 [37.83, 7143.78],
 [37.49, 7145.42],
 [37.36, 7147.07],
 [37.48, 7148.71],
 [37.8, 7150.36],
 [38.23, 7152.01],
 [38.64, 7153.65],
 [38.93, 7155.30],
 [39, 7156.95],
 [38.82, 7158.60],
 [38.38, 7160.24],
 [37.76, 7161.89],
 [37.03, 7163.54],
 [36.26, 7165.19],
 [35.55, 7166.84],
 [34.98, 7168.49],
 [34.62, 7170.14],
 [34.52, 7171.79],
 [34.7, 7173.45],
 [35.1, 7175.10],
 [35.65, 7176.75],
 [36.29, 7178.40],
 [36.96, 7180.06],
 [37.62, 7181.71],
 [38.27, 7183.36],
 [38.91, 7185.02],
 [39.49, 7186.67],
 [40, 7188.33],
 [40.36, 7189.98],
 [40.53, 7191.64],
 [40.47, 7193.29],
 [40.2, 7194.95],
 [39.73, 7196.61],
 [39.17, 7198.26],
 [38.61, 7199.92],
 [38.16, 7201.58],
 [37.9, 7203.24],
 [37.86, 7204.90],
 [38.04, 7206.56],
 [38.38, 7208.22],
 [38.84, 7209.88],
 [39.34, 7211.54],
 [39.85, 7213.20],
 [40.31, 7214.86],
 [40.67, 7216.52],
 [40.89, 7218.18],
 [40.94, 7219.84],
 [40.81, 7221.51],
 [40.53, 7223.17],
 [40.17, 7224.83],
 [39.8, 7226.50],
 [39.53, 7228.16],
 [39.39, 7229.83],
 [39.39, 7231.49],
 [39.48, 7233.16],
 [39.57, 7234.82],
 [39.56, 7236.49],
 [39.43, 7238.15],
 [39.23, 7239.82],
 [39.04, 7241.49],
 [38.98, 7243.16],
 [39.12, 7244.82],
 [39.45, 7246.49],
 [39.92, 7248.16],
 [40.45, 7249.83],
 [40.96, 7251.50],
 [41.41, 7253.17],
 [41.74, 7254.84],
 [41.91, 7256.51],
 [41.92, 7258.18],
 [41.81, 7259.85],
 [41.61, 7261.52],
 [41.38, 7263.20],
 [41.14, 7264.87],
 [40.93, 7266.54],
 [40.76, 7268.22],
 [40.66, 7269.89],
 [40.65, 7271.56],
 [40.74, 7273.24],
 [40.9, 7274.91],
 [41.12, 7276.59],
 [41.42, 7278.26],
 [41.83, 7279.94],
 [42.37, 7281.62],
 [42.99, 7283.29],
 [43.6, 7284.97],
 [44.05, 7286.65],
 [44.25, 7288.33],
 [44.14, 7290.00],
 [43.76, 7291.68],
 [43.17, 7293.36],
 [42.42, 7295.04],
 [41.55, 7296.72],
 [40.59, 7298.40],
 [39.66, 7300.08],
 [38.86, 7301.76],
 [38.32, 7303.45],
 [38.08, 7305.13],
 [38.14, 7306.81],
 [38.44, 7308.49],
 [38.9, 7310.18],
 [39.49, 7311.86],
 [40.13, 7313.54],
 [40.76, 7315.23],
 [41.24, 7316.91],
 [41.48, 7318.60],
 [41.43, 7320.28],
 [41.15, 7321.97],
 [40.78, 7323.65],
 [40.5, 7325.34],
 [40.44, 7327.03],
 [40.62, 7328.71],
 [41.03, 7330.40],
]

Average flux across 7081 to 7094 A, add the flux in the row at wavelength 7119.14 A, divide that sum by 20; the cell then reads 4.12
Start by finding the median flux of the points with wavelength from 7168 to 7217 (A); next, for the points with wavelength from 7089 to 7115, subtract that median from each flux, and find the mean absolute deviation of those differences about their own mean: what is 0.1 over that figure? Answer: 0.091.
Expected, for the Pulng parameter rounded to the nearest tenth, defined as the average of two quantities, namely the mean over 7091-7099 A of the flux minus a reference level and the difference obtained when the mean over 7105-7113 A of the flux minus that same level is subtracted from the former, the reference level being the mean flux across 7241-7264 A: -1.4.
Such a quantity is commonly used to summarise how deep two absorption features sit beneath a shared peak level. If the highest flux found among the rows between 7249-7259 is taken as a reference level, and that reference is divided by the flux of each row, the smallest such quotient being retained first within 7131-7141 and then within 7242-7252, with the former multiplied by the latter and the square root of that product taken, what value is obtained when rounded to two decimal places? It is 1.04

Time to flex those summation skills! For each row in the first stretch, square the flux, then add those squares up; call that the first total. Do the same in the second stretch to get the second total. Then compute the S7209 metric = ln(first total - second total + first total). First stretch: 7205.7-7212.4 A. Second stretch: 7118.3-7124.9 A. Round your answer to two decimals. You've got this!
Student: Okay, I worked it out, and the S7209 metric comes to 8.58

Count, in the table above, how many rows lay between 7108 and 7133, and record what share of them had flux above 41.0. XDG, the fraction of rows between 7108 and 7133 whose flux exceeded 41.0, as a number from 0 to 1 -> 0.47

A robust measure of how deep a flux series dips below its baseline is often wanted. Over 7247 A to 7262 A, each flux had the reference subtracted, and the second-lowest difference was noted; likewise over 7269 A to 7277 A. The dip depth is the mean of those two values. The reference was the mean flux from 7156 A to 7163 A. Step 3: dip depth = 2.1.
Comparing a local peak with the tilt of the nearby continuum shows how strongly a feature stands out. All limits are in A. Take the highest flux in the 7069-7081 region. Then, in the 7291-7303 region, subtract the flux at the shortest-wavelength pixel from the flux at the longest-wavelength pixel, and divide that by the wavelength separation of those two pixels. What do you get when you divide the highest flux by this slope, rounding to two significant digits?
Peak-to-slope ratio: -89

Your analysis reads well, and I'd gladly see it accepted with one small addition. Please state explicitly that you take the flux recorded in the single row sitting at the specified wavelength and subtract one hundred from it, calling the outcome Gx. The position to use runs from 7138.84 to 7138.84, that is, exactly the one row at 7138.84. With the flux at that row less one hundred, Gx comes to -61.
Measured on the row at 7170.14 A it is -65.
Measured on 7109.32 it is -57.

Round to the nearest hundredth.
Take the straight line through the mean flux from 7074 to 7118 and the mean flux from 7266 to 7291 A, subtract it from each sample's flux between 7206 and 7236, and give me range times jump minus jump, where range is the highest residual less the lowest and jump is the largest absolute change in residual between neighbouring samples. 0.94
